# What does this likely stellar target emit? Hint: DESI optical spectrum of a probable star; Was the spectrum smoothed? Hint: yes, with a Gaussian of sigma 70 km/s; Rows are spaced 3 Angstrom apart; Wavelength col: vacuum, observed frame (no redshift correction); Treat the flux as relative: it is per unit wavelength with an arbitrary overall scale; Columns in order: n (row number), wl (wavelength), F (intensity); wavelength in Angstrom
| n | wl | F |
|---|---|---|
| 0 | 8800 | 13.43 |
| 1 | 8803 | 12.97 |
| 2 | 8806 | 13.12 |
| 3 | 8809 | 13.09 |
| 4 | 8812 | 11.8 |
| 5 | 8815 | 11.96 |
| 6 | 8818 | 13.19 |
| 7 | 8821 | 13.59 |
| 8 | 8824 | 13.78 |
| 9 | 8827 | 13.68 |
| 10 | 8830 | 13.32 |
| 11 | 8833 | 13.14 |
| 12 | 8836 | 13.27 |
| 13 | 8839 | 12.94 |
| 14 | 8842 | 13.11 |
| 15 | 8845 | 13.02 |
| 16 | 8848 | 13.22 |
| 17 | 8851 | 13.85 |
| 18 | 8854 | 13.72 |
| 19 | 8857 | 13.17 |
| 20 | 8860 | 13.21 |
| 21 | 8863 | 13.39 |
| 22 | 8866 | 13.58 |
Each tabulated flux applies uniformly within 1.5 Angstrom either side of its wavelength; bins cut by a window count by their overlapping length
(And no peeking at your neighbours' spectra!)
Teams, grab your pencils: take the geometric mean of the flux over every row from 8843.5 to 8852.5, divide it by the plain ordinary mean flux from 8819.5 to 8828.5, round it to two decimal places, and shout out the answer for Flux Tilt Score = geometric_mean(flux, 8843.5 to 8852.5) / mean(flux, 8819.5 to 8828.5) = 0.98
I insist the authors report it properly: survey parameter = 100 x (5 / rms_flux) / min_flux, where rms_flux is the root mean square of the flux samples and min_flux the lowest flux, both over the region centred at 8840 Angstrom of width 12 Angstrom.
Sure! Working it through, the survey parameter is 3.0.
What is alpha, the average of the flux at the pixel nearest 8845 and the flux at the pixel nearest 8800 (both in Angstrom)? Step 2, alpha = 13.2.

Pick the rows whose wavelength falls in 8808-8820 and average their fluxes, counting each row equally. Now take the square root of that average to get 3.54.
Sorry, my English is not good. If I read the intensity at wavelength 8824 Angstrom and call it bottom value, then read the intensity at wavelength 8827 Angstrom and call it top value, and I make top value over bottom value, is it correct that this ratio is 0.99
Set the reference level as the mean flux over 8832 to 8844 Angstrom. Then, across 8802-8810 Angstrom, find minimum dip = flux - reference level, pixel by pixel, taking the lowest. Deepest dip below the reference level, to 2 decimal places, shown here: -0.14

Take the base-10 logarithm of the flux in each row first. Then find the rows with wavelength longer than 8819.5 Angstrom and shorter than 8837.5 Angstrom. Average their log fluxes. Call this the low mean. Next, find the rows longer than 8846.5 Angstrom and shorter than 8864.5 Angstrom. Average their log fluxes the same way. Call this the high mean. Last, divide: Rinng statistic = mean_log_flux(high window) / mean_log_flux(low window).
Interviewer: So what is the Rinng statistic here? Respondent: 1.00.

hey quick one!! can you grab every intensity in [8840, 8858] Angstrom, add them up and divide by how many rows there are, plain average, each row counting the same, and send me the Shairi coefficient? 13.3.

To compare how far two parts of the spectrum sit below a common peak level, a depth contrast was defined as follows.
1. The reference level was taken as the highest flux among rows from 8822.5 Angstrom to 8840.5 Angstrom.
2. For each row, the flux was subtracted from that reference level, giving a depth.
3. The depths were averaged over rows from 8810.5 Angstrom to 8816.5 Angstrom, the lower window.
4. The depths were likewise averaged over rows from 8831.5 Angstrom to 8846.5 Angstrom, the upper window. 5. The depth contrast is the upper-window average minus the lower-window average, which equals -1.2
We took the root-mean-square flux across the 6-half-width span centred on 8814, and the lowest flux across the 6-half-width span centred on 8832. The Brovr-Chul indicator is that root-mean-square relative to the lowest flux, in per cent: 95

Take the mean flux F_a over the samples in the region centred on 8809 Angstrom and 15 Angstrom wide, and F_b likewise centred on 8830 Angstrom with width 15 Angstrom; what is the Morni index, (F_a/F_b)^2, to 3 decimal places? 0.877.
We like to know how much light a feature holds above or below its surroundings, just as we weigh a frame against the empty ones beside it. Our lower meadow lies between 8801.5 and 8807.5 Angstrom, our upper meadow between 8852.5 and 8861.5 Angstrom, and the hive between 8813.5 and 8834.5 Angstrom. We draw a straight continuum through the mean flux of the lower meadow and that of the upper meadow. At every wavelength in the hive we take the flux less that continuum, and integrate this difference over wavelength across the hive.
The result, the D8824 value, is 1.53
